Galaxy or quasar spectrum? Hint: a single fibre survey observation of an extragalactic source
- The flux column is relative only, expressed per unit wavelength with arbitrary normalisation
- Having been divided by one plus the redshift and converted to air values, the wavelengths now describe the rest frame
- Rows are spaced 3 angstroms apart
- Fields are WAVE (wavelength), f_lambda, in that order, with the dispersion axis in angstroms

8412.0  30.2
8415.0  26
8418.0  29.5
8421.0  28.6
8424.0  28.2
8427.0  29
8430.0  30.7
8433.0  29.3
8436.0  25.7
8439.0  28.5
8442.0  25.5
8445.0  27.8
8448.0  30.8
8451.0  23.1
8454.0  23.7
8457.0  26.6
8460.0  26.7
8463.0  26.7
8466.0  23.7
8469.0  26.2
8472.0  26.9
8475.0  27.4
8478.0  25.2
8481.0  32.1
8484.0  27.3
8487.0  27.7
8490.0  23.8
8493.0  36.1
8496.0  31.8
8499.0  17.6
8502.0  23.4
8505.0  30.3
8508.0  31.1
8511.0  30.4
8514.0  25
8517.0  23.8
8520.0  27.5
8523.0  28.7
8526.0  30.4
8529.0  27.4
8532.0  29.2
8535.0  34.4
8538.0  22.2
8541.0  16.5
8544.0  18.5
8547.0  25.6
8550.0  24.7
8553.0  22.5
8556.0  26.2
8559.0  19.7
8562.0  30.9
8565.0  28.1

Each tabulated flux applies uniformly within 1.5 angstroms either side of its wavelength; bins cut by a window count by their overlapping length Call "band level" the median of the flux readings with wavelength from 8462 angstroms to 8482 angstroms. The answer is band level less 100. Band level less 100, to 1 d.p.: -73.3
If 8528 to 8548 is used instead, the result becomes -74.4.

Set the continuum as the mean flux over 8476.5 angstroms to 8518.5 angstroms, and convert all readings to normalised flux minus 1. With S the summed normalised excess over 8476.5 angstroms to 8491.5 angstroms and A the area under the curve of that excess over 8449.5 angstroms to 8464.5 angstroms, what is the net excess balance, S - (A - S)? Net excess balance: 1.1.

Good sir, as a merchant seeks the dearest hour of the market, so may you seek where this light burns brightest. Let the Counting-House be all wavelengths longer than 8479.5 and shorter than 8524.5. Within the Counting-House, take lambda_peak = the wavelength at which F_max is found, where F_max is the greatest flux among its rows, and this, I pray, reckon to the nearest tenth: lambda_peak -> 8493.0 angstroms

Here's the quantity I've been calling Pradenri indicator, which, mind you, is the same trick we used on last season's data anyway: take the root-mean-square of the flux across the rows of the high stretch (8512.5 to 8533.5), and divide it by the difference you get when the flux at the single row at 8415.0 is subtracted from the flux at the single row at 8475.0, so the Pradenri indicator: 20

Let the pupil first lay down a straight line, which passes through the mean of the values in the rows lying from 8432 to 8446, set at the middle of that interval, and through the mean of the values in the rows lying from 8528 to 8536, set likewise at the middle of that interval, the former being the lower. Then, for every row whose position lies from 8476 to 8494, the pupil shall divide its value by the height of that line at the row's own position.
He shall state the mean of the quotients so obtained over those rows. 0.99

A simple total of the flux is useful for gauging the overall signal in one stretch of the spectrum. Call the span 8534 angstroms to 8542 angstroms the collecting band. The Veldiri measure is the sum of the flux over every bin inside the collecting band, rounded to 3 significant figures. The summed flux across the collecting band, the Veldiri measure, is 73.1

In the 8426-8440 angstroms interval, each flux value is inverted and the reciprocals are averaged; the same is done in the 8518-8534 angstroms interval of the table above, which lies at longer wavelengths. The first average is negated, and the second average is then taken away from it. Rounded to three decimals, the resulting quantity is -0.070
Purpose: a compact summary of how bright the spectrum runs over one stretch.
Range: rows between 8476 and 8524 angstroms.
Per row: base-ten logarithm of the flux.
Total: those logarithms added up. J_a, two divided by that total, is 0.087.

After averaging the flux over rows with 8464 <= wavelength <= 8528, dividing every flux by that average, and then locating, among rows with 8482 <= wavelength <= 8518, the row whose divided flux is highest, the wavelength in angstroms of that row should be 8493.0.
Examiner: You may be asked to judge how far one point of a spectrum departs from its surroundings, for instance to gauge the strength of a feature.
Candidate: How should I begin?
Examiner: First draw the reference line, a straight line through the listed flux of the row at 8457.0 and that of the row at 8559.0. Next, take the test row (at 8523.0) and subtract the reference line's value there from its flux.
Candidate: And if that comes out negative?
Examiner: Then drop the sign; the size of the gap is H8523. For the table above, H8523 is 6.6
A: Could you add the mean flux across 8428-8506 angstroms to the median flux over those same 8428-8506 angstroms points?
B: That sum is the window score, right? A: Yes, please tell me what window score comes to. 53.9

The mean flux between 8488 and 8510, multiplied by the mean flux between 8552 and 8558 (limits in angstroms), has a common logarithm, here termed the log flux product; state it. 2.83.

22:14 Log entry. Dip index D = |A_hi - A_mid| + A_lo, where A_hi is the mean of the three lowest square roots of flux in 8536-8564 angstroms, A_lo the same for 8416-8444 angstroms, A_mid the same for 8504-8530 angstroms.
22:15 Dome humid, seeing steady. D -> 5.9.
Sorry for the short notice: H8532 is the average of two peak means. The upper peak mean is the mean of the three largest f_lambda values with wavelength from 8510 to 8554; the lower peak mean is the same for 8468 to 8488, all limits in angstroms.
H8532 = 30.4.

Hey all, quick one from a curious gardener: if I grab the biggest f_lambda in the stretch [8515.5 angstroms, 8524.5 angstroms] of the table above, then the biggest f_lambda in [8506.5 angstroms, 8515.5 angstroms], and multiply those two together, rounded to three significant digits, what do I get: 893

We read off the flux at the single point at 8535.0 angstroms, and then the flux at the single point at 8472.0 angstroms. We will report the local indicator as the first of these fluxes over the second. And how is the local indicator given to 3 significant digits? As 1.28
